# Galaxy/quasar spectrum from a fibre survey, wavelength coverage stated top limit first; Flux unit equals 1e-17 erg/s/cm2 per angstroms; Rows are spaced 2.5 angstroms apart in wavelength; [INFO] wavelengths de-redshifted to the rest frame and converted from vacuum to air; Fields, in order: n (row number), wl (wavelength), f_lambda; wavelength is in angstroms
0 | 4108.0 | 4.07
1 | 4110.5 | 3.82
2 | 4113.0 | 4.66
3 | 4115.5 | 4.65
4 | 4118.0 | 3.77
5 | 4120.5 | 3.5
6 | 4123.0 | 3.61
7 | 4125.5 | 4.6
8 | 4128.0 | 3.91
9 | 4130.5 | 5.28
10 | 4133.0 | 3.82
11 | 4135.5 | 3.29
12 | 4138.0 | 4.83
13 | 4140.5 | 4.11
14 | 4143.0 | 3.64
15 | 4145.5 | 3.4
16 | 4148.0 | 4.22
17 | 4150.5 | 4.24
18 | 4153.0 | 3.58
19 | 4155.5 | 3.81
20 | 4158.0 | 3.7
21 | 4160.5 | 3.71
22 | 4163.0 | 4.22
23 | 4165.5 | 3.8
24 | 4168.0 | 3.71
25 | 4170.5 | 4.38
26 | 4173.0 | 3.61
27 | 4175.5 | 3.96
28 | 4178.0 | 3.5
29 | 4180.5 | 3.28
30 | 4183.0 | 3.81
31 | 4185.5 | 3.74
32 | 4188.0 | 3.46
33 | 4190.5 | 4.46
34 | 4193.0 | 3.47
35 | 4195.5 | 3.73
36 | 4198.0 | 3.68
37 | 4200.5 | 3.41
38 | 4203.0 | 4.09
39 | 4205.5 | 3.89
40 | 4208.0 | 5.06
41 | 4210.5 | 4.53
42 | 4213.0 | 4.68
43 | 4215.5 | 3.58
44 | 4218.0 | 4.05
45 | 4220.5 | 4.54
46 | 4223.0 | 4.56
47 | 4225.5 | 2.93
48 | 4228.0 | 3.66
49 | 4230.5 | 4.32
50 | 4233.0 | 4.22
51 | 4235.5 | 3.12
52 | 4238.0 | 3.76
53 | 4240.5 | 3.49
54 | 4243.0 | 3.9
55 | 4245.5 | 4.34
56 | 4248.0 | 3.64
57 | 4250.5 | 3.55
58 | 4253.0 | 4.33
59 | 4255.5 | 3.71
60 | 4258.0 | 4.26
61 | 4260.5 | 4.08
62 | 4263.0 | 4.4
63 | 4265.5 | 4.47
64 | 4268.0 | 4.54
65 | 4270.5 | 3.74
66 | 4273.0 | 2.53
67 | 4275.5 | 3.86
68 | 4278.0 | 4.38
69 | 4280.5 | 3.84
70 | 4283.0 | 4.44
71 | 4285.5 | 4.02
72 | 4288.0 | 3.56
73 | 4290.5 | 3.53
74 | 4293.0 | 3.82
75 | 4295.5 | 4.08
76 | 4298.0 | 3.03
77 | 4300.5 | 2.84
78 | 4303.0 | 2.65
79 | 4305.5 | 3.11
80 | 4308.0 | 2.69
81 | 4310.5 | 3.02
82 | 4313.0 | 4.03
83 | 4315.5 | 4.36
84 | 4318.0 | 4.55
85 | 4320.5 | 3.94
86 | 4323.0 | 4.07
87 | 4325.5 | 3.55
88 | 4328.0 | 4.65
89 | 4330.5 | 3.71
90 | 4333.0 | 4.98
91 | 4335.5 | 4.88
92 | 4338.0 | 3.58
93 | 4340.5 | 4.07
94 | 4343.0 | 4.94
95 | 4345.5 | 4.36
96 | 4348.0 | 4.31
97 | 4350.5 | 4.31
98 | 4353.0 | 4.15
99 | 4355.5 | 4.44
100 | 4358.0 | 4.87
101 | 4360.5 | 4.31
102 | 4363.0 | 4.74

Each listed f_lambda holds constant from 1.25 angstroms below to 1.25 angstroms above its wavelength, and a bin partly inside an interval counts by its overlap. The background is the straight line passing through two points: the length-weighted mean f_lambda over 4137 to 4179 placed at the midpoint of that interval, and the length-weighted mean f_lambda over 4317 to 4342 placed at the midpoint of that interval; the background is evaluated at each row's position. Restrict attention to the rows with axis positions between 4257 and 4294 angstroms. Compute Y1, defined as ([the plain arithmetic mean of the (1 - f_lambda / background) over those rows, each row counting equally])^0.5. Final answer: 0.19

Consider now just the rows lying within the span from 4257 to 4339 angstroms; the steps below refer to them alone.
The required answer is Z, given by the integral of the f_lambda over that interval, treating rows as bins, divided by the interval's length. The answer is 3.85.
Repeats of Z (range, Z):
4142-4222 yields 3.91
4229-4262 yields 3.90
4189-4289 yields 3.97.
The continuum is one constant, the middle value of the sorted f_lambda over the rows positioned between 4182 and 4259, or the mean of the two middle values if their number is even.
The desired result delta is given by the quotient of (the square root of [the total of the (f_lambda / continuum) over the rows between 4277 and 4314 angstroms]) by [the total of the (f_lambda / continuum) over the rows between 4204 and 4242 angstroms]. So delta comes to 0.235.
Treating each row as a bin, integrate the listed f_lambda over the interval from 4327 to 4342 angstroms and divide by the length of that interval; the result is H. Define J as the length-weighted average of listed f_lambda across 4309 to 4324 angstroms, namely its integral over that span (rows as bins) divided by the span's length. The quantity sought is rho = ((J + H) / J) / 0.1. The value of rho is 20.9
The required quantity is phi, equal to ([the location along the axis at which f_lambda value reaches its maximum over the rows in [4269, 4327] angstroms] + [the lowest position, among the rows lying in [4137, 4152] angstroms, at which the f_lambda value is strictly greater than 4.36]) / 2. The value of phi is 4228.0 angstroms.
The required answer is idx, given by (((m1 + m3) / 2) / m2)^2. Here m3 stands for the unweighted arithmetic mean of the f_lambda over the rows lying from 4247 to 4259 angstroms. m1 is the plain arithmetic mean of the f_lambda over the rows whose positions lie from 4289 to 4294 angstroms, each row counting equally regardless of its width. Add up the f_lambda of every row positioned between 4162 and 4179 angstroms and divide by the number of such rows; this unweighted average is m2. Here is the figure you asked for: 1.0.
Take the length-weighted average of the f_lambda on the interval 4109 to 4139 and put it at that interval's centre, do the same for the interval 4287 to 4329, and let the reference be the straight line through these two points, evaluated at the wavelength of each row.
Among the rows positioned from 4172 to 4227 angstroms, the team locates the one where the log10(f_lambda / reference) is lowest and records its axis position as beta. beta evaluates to 4225.5 angstroms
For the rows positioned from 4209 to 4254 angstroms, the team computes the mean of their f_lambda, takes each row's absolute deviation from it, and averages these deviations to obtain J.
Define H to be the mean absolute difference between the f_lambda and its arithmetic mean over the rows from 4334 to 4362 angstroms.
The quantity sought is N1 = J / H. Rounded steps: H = 0.29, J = 0.44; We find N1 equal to 1.5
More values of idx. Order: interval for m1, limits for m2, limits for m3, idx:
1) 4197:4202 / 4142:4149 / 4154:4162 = 0.9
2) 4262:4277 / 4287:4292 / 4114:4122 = 1.2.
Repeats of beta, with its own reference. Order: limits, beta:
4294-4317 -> 4303.0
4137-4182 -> 4180.5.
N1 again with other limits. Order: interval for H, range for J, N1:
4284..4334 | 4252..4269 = 0.4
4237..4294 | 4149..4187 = 0.6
